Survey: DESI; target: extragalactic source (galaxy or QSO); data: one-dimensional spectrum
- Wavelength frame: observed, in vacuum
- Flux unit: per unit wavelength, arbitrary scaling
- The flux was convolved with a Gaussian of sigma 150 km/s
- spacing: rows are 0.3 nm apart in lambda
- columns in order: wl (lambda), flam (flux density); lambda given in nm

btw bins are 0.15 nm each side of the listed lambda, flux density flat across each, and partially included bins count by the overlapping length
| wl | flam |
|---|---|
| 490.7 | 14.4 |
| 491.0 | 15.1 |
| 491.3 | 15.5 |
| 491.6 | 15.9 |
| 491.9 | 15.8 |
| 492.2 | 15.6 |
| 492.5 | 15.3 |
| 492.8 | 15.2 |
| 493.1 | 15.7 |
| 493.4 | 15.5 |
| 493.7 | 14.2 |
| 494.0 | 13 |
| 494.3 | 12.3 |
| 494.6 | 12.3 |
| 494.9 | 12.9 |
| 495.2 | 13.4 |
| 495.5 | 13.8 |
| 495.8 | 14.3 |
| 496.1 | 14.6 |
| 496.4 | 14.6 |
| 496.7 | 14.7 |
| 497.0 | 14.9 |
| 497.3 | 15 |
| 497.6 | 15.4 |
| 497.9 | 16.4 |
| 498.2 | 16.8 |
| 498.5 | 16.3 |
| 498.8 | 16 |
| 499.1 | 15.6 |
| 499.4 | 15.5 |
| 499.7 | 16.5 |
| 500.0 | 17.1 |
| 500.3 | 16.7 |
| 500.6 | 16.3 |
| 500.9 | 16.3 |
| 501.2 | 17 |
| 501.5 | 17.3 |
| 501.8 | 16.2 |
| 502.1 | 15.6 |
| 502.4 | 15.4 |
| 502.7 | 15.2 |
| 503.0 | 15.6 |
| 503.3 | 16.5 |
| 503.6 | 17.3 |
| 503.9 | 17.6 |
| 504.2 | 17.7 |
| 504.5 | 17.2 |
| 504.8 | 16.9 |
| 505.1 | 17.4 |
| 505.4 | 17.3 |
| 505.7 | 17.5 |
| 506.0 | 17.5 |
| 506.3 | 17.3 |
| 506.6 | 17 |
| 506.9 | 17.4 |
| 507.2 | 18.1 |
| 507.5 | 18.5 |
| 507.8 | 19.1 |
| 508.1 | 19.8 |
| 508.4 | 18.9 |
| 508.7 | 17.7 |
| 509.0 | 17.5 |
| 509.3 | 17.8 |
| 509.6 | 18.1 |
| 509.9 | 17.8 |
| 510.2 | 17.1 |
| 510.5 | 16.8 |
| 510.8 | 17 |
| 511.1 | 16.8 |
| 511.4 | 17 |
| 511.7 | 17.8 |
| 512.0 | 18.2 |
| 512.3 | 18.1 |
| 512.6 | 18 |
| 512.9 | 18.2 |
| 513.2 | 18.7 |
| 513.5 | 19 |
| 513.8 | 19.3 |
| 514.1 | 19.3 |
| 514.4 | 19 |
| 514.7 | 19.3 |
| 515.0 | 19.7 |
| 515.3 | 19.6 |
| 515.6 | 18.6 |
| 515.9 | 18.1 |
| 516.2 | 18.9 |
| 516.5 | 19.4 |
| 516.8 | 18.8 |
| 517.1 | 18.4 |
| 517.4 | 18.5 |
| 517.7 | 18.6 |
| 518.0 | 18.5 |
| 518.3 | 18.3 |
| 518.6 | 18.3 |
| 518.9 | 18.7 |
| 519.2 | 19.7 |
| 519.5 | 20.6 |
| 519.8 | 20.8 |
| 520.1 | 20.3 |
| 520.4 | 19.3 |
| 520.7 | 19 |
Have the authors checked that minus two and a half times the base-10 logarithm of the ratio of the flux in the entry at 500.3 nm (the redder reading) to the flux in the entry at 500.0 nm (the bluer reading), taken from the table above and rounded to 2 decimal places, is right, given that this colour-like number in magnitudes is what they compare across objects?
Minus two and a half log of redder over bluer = 0.03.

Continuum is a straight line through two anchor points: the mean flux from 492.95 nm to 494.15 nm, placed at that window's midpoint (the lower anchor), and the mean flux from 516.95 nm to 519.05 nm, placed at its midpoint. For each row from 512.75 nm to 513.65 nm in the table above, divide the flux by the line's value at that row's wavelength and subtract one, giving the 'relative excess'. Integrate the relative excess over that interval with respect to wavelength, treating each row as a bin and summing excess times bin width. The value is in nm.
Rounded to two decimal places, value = 0.05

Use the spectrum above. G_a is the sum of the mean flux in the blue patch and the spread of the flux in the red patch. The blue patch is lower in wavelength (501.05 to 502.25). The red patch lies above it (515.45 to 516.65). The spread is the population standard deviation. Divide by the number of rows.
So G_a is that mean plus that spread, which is 17.0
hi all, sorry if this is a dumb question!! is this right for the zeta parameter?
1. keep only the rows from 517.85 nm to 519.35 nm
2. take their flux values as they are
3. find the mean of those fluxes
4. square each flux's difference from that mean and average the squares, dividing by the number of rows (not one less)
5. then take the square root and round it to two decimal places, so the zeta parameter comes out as 0.52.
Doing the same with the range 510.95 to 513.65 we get 0.67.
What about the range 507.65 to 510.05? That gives 0.77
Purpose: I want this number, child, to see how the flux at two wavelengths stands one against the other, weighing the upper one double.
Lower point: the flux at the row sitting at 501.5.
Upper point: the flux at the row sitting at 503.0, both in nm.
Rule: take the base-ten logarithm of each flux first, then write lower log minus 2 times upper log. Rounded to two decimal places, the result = -1.15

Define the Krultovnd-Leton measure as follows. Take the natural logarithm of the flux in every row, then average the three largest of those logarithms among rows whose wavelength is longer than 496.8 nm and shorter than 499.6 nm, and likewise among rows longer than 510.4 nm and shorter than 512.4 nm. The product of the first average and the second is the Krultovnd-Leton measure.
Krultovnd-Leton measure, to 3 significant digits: 8.11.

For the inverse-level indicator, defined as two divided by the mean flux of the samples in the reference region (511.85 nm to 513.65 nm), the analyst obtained 0.109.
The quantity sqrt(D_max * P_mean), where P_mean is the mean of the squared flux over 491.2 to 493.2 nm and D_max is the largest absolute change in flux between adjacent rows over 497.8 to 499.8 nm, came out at 15.6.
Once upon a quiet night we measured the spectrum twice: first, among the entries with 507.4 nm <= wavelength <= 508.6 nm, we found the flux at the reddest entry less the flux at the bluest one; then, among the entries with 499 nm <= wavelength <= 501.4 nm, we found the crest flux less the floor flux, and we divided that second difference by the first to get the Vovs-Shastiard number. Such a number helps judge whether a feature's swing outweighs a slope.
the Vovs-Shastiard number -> 4.0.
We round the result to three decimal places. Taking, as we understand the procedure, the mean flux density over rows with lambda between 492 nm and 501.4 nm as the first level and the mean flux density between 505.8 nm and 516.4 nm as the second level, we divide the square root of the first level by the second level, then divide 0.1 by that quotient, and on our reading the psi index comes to 0.468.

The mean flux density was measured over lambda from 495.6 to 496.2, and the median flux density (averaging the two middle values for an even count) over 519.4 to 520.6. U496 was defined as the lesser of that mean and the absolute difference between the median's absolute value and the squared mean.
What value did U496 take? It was 14.4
